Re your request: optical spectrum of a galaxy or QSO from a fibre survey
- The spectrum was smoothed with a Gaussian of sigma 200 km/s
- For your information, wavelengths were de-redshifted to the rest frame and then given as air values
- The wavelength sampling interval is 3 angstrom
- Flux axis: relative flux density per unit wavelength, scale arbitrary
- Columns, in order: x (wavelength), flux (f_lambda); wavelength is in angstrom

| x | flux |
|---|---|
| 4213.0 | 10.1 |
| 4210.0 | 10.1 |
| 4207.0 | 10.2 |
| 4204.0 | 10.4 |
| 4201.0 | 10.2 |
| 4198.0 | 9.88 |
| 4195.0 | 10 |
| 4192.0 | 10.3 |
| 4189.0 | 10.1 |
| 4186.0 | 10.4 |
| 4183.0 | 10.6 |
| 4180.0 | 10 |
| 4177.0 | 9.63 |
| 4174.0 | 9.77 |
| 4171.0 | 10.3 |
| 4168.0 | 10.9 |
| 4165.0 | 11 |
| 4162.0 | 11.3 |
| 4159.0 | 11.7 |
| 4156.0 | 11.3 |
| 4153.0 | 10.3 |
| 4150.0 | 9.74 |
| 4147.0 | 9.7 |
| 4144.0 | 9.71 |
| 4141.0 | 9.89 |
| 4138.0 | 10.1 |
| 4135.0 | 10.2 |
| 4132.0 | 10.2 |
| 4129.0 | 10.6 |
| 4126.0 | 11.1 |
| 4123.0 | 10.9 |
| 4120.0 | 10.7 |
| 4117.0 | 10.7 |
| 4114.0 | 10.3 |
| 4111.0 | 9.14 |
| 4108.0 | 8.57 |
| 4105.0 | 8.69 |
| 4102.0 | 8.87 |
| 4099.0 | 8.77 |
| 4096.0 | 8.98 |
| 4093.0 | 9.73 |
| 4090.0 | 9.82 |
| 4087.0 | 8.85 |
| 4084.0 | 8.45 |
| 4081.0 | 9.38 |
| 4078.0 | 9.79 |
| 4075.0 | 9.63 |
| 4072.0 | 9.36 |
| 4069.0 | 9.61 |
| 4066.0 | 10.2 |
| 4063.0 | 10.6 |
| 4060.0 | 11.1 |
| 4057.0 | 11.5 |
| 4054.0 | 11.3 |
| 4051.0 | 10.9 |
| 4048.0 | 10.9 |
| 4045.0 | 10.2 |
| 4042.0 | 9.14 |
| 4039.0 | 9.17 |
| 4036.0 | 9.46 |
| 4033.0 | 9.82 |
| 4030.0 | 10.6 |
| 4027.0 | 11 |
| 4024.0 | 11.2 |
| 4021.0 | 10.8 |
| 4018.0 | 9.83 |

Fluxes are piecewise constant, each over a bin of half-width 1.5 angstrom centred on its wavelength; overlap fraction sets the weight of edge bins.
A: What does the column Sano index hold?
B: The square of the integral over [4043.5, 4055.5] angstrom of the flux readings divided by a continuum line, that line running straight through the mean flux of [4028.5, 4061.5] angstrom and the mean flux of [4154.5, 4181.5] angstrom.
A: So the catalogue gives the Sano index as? 157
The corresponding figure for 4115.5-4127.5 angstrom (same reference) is 152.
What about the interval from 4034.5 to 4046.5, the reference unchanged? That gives 121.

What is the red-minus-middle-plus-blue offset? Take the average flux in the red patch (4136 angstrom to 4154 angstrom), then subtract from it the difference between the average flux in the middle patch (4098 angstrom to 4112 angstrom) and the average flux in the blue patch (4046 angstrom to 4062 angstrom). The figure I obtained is 12.2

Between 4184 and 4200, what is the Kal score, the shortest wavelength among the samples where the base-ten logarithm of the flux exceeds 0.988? 4186.0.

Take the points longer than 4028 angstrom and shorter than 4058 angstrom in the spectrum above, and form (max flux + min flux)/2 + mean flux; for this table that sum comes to 20.6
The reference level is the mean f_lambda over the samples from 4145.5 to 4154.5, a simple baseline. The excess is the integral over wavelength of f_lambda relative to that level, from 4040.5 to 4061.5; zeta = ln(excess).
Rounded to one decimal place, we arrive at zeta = 2.8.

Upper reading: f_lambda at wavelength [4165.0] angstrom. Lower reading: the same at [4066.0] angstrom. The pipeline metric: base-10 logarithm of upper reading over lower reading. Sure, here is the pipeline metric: 0.033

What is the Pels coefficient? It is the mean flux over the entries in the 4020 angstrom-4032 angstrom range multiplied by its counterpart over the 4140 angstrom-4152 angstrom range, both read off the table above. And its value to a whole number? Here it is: 106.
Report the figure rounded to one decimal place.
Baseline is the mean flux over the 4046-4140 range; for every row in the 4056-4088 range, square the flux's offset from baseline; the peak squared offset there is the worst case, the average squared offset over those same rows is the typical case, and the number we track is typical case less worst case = -1.6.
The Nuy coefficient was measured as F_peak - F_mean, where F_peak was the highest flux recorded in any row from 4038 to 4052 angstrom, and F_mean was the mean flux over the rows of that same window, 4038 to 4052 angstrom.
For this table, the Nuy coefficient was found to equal 0.84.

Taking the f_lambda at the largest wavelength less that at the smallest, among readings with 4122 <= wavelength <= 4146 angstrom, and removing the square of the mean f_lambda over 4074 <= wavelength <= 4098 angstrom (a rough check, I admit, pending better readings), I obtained -88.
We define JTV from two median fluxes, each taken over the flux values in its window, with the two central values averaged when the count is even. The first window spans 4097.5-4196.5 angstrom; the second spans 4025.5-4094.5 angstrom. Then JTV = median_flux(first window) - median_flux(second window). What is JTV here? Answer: 0.38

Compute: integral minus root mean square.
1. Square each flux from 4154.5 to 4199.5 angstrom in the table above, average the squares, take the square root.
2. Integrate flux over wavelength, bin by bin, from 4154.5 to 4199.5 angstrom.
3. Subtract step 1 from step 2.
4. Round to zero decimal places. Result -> 461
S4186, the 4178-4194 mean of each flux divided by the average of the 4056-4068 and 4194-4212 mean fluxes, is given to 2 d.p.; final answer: 0.98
